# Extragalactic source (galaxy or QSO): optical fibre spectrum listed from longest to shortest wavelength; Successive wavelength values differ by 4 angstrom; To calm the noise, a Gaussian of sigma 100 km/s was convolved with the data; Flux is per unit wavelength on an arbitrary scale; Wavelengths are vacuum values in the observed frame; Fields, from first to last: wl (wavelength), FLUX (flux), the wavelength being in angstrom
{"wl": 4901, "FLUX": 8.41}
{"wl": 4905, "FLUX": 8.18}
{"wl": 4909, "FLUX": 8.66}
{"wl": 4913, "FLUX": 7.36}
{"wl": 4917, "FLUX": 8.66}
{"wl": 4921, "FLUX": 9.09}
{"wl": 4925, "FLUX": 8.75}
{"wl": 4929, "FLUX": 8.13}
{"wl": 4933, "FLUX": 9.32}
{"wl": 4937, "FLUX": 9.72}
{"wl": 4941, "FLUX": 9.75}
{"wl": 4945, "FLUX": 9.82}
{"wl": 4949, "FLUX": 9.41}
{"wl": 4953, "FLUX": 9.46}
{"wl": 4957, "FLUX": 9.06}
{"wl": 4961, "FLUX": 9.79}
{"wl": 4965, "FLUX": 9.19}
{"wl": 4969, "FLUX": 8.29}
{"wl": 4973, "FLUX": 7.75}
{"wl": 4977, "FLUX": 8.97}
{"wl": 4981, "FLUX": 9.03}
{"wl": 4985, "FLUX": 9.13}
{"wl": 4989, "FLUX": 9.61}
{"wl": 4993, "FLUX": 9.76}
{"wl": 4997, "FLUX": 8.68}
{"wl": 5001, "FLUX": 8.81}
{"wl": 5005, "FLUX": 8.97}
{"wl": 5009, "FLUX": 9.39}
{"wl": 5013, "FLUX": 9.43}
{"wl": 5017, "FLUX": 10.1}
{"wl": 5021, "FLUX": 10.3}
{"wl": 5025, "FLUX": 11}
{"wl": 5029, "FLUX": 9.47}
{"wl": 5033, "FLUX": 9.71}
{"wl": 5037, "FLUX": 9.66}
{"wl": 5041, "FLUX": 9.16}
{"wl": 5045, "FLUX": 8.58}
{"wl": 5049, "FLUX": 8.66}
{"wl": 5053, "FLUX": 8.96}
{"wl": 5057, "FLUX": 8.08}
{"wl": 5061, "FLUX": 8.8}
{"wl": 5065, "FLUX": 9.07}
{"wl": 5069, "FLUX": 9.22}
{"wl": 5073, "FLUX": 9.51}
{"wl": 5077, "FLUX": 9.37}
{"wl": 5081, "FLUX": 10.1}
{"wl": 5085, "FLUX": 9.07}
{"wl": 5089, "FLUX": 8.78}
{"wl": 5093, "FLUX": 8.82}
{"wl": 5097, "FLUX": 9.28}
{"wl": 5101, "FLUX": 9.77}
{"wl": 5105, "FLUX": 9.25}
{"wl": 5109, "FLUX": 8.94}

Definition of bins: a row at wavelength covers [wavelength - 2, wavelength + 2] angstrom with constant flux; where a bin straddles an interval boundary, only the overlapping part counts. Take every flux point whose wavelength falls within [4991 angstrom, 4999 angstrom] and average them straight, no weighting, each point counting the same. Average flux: 9.2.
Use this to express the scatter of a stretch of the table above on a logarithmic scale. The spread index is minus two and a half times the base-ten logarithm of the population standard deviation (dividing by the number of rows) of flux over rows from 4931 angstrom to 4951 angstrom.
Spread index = 1.7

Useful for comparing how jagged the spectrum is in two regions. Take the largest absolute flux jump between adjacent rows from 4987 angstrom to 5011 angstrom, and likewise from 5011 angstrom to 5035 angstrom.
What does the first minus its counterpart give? -0.45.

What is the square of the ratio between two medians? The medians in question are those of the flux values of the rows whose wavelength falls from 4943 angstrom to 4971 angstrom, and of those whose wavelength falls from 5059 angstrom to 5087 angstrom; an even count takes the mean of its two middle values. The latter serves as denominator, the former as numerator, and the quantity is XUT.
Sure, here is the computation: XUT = 1.04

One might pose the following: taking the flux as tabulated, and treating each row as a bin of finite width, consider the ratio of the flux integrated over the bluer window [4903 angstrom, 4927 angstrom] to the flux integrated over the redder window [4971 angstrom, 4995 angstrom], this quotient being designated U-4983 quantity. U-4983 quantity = 0.93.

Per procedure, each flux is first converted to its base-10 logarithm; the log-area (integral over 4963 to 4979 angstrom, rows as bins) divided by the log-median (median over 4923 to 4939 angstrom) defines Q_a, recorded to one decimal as 15.6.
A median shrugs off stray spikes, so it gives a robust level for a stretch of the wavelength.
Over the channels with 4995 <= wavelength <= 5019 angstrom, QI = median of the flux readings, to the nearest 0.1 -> 9.2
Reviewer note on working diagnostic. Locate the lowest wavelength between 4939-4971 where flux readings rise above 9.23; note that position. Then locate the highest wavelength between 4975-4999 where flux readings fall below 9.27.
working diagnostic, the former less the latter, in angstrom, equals -56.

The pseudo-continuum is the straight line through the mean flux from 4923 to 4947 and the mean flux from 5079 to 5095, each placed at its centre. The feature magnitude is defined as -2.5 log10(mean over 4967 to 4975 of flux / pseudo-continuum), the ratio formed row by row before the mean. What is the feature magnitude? 0.15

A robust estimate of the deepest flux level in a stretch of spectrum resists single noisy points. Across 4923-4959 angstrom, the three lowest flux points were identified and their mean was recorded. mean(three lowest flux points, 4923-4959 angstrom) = 8.65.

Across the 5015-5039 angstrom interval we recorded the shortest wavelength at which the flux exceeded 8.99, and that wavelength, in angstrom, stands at 5017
